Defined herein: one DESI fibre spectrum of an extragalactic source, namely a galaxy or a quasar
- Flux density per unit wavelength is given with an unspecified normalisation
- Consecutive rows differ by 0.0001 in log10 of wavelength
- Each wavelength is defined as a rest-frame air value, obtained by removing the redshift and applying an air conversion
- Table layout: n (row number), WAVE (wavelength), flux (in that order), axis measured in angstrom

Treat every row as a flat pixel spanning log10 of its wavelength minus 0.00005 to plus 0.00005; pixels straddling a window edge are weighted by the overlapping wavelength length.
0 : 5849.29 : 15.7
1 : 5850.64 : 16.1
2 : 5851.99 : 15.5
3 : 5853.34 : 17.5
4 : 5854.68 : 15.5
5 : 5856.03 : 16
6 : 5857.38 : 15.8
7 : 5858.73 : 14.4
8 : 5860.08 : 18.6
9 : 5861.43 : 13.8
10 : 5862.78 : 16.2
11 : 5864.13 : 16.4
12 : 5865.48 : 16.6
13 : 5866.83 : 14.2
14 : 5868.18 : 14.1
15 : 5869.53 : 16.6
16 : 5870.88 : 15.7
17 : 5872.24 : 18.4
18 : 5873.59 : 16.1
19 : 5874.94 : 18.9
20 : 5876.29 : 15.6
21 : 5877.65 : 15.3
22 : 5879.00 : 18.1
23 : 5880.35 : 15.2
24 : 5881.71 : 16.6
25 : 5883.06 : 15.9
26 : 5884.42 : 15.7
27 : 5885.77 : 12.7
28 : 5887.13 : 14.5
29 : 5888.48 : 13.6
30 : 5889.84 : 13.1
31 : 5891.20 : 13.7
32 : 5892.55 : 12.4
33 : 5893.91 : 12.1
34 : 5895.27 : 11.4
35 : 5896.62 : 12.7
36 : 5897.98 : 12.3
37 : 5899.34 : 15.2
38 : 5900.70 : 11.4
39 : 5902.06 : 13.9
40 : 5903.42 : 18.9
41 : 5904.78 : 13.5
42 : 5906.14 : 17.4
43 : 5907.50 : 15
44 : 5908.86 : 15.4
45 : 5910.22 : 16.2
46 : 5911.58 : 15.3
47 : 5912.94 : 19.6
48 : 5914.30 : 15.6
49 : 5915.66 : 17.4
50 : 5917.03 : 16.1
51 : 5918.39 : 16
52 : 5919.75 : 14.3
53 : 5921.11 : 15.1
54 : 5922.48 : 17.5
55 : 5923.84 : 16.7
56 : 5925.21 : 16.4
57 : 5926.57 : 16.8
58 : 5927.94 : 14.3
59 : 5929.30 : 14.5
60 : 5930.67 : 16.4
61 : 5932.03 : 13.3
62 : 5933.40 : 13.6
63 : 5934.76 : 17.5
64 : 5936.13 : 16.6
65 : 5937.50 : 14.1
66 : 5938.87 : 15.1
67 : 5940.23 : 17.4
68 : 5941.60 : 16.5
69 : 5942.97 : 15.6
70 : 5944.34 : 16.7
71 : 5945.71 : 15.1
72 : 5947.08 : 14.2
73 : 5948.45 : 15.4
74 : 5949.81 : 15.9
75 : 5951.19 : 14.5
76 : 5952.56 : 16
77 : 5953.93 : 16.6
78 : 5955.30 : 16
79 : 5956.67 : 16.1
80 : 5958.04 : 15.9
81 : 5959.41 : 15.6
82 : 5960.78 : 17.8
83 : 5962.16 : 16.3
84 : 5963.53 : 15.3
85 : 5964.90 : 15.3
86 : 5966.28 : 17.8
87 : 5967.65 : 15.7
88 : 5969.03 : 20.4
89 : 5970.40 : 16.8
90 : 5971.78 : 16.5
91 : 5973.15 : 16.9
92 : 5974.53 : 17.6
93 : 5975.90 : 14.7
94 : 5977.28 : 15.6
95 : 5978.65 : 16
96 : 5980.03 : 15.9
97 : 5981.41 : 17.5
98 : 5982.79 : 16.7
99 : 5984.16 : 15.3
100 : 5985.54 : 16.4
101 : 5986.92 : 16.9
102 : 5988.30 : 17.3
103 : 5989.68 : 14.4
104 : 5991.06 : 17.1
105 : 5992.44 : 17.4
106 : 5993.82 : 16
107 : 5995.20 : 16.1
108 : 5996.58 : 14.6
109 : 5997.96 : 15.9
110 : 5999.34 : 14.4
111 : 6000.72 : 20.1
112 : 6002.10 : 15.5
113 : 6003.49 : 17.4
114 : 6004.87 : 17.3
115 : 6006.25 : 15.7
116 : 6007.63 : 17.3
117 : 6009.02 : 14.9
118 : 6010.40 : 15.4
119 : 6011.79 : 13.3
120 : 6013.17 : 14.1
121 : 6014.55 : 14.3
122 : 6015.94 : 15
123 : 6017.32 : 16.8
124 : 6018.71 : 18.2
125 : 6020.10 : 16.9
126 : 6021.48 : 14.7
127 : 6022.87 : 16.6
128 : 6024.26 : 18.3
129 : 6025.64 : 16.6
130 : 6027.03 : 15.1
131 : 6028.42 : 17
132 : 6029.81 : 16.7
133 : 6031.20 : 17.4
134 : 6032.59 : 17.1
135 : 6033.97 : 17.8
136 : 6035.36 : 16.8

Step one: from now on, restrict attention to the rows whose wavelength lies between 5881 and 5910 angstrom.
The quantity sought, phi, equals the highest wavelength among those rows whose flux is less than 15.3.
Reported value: 5907.50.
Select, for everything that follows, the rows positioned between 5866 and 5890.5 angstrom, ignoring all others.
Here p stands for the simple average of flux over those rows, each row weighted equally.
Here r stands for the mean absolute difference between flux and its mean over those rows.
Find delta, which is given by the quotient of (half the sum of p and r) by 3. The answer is 2.82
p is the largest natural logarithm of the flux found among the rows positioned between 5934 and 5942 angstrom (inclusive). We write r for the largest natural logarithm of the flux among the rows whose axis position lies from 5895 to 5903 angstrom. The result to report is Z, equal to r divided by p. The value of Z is 0.95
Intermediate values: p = 2.86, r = 2.72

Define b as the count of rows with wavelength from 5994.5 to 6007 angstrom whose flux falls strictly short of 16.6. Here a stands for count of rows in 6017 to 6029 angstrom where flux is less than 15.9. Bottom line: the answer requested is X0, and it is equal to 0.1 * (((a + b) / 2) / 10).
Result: 0.04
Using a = 2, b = 6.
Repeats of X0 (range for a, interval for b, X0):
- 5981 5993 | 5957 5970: 0.04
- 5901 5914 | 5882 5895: 0.07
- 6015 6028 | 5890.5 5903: 0.06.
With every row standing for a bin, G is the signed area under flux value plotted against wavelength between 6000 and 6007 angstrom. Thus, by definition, 120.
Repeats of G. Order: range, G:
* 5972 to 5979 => 113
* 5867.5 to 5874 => 105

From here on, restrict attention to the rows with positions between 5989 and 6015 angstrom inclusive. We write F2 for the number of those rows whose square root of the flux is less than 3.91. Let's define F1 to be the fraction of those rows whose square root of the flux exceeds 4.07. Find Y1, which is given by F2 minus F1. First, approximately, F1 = 0.32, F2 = 7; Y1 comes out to 7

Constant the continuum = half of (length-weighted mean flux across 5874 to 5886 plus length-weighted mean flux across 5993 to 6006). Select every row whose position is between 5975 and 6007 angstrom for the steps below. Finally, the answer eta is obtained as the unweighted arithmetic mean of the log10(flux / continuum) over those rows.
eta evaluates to -0.001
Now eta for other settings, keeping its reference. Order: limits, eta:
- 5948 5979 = 0.000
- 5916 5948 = -0.018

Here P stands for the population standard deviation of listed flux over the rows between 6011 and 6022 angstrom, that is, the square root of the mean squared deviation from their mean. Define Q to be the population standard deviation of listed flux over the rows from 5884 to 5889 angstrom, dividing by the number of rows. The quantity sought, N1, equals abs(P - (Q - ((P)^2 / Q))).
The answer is 2.7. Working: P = 1.6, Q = 1.1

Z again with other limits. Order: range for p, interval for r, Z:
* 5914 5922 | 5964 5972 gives 1.06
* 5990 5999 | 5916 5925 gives 1.00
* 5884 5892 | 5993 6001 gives 1.09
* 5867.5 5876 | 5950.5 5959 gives 0.96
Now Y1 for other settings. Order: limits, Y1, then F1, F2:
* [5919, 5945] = 8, 0.37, 8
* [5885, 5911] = 15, 0.11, 15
